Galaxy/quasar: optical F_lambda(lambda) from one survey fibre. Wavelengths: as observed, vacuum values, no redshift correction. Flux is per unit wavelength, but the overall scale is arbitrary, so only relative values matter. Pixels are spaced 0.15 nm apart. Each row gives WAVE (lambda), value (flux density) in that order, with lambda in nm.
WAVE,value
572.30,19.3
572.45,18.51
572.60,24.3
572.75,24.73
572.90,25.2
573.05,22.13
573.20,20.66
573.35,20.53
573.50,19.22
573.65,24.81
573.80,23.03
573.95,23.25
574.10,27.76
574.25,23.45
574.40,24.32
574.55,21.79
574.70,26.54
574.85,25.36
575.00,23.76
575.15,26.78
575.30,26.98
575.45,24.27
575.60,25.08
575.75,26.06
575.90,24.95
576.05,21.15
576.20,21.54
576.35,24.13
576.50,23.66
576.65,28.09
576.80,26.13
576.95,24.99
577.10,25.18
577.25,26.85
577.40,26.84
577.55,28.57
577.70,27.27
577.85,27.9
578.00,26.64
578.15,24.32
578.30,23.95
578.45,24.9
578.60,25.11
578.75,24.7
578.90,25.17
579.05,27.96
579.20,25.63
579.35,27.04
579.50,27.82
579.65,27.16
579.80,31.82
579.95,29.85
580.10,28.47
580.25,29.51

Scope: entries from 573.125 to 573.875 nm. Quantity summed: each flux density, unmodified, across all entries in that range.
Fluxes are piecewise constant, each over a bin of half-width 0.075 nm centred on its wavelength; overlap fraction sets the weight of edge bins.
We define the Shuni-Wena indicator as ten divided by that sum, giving 0.092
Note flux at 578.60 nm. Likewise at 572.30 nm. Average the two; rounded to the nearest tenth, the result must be 22.2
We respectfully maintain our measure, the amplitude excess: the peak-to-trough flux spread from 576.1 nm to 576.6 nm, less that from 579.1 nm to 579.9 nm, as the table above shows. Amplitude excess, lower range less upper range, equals -3.6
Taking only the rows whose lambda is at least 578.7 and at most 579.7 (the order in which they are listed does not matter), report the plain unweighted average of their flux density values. 26.5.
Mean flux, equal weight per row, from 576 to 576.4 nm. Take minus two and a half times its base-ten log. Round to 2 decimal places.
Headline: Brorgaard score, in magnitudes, -3.37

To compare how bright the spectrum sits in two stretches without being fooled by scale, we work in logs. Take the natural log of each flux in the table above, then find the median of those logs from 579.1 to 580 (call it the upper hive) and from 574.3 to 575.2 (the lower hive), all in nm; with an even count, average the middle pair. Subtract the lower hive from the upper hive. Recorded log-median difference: 0.10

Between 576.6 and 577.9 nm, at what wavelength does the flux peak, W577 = 577.55 nm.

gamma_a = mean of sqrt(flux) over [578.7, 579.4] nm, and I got 5.11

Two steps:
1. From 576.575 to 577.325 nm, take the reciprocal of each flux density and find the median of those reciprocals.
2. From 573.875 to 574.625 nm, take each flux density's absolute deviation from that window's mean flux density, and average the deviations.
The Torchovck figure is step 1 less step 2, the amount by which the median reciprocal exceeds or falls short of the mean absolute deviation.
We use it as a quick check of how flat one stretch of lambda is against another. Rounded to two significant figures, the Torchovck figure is -1.5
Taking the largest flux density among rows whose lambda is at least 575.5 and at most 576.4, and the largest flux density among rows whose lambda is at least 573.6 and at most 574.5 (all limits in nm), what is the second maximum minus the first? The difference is 2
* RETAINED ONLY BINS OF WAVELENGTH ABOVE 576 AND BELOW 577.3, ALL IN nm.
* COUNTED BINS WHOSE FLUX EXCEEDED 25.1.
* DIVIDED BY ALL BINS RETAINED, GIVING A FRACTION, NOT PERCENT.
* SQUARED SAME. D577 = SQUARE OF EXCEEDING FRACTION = 0.20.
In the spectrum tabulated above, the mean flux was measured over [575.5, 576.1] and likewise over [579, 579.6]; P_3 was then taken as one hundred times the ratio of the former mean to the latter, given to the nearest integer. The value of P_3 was 90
